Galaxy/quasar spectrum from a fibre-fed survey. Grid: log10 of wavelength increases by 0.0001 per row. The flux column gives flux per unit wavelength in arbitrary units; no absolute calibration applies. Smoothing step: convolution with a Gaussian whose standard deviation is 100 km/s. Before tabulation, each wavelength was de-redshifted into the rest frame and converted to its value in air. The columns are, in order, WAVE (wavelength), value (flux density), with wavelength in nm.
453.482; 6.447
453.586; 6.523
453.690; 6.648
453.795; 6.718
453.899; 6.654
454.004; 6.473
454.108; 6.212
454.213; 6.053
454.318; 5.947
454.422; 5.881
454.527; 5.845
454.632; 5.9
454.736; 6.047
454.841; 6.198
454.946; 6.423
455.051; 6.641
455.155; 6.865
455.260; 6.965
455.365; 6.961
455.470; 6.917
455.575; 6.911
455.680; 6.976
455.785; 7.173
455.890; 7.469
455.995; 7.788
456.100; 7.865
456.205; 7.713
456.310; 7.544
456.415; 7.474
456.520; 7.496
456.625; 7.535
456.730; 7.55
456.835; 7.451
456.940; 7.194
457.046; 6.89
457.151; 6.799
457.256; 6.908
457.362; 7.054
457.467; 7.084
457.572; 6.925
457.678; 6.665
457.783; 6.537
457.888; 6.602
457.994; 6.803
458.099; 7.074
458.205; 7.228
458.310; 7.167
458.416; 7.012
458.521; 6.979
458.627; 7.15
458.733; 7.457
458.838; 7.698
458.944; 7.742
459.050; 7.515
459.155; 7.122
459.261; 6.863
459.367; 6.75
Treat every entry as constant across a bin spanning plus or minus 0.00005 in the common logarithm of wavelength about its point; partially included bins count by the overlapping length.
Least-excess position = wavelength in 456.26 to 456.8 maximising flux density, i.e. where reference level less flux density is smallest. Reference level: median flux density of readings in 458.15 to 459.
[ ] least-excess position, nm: 456.730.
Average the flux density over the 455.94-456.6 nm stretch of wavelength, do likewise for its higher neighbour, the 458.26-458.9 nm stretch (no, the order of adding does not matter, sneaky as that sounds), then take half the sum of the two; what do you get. 7.45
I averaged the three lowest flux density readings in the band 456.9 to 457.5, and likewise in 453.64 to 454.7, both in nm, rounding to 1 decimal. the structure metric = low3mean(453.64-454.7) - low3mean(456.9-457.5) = -1.0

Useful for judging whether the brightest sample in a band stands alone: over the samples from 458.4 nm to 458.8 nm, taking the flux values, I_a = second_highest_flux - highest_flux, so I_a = -0.307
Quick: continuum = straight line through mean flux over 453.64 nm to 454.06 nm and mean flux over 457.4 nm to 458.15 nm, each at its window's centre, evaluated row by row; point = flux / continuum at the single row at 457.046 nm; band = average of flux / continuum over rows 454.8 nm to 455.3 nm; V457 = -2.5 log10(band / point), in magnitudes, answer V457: 0.03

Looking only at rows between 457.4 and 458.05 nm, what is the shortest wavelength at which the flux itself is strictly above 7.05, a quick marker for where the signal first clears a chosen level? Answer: 457.467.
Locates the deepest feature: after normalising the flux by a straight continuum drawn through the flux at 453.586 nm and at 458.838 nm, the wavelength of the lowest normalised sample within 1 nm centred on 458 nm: 457.783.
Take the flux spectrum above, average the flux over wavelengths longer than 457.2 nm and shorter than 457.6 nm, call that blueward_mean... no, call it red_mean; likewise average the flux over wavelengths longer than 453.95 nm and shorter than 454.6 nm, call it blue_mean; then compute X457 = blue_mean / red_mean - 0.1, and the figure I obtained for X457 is 0.77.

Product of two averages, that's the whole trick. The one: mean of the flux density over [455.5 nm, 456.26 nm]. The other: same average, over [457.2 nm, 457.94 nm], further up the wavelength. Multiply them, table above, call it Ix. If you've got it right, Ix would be 51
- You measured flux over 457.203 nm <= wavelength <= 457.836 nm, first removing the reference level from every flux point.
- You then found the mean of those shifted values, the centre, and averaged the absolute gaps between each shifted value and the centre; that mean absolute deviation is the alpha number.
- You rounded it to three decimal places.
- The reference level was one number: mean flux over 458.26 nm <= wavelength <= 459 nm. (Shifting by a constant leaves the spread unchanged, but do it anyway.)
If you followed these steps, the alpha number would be 0.174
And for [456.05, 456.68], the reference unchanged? 0.123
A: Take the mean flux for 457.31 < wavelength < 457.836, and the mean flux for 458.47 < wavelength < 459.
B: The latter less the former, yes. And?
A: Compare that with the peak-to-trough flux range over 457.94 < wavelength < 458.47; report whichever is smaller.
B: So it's 0.4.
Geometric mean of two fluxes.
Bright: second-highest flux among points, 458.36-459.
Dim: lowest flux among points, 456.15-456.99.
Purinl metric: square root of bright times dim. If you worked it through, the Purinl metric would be 7.4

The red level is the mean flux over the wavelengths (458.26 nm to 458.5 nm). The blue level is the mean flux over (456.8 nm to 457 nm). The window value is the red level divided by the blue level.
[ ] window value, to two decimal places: 0.97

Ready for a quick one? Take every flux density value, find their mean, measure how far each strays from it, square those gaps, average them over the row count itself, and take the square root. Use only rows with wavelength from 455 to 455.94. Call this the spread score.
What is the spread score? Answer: 0.21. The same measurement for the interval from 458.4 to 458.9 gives 0.28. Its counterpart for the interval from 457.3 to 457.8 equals 0.22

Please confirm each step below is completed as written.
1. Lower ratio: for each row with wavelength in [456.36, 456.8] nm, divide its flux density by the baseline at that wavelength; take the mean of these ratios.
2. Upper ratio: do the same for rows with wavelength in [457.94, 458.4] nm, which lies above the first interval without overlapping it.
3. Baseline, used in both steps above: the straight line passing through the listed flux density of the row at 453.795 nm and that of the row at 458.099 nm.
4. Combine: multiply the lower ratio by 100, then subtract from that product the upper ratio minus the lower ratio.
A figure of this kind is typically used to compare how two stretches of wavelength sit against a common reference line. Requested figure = 108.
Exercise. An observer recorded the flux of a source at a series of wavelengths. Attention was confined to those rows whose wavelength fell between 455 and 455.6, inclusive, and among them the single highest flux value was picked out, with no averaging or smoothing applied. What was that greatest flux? 6.965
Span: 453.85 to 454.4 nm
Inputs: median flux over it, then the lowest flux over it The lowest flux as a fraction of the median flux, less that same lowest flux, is -5.0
